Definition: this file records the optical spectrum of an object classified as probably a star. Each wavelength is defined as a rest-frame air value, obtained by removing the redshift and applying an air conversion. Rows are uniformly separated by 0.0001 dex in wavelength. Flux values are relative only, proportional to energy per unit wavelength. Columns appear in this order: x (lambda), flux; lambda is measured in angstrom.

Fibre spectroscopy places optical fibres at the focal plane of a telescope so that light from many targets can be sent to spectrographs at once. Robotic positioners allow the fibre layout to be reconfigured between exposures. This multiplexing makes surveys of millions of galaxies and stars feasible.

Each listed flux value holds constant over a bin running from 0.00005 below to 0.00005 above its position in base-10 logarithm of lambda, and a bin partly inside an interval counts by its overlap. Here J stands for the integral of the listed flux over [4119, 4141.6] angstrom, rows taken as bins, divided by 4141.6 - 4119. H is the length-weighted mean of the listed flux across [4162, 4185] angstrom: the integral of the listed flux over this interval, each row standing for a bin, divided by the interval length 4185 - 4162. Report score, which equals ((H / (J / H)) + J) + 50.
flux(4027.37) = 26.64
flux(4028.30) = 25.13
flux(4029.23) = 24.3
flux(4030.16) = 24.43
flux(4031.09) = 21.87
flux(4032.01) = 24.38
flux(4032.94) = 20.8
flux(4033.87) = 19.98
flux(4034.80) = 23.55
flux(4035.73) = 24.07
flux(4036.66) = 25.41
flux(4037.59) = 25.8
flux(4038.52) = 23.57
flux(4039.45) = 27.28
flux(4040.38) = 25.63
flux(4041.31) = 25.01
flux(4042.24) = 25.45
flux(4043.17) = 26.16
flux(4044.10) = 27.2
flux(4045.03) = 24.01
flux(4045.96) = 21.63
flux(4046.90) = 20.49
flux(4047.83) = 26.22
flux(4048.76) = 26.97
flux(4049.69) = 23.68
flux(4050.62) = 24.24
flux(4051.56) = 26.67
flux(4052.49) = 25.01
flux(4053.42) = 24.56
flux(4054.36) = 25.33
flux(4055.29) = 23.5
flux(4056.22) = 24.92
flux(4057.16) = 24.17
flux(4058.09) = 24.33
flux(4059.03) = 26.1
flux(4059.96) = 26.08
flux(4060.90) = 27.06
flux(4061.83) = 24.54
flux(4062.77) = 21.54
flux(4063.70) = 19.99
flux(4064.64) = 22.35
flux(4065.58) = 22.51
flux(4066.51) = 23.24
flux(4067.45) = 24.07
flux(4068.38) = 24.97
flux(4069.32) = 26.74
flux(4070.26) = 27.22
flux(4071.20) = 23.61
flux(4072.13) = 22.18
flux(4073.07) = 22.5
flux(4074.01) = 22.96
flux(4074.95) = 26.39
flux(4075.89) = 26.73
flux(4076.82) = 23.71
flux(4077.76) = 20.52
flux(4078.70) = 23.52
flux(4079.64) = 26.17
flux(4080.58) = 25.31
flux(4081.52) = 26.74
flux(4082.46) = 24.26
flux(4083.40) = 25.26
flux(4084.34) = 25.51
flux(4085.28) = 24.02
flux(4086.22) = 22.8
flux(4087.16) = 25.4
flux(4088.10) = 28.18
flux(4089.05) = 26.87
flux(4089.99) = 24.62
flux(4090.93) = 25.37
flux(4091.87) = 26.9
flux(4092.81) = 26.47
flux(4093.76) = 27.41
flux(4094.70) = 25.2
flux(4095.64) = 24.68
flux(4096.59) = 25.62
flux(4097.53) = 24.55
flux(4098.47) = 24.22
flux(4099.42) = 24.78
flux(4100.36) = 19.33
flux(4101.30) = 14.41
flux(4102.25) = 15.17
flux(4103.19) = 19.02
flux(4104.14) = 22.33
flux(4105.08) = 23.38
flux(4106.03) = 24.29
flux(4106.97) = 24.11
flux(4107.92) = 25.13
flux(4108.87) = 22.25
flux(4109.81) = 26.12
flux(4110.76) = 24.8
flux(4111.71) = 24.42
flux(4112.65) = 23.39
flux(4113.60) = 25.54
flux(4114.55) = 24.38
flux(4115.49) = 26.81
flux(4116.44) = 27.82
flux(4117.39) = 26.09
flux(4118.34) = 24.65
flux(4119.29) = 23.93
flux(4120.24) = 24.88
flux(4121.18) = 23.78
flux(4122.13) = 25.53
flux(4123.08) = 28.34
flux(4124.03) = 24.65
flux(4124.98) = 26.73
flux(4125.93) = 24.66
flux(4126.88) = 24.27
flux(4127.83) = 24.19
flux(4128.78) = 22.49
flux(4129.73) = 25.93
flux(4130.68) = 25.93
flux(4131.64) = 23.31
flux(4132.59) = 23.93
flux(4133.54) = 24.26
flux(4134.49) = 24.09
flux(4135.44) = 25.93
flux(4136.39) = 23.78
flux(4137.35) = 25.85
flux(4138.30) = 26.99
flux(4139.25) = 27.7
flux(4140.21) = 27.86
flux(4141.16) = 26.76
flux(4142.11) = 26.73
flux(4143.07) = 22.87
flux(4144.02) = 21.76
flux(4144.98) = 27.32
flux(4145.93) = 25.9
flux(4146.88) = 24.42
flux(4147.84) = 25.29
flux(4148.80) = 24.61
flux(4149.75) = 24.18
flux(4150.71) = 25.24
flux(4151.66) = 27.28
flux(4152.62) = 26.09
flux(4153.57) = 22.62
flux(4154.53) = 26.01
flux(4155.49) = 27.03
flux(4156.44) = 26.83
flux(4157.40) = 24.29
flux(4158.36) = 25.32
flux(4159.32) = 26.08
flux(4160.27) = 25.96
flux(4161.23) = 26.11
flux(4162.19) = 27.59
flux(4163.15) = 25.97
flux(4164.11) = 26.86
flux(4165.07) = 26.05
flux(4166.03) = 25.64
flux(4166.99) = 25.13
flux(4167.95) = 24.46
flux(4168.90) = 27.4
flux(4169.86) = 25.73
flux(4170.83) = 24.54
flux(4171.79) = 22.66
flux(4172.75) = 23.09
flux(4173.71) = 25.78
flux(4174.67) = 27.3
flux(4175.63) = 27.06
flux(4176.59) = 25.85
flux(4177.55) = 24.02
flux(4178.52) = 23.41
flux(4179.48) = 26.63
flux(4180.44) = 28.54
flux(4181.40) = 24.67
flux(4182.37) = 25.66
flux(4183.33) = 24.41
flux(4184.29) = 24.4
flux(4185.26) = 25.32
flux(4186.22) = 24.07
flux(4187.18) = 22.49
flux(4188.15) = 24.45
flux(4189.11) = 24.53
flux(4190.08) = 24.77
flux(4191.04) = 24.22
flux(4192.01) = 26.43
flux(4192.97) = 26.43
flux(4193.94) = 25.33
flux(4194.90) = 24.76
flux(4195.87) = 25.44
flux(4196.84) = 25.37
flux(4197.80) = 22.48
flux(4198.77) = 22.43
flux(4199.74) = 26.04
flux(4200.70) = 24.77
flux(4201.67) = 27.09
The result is 101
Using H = 25.5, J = 25.3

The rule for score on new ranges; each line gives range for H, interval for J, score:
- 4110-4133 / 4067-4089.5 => 100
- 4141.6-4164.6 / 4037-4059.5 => 101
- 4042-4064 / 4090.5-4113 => 99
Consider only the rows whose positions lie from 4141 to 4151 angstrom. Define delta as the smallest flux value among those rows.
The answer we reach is 21.76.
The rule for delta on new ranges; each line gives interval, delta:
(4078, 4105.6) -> 14.41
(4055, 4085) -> 19.99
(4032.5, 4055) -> 19.98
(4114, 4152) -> 21.76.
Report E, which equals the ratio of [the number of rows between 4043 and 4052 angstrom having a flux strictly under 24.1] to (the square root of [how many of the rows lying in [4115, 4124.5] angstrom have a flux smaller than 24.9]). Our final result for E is 1.8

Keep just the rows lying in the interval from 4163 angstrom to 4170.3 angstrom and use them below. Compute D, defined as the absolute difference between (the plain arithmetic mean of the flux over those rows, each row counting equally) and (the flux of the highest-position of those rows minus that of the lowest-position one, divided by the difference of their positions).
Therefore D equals 25.9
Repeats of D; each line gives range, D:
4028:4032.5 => 24.2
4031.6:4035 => 22.5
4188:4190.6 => 24.4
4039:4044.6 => 26.1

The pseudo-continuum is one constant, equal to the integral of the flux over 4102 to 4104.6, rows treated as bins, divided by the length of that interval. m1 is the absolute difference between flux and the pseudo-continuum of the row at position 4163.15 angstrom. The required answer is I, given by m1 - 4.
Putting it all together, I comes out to 2.8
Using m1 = 6.8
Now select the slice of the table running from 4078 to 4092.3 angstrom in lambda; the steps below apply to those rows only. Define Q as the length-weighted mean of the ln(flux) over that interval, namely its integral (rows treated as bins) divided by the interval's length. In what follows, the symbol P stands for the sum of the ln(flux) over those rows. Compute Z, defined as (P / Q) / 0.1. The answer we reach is 150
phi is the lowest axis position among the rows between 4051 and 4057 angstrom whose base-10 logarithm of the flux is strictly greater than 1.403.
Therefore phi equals 4051.56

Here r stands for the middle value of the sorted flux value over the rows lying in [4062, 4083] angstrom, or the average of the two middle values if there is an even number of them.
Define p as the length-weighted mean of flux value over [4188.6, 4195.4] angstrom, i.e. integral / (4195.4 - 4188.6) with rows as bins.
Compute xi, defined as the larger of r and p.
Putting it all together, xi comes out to 25.21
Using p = 25.2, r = 23.7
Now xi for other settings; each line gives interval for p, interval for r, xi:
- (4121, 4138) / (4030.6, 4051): 24.90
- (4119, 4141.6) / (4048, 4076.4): 25.25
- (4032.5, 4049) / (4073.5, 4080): 24.37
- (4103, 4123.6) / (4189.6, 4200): 25.33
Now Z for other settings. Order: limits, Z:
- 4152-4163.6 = 120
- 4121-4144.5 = 250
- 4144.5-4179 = 360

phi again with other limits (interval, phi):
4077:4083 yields 4079.64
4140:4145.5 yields 4140.21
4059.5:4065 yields 4059.96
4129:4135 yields 4129.73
